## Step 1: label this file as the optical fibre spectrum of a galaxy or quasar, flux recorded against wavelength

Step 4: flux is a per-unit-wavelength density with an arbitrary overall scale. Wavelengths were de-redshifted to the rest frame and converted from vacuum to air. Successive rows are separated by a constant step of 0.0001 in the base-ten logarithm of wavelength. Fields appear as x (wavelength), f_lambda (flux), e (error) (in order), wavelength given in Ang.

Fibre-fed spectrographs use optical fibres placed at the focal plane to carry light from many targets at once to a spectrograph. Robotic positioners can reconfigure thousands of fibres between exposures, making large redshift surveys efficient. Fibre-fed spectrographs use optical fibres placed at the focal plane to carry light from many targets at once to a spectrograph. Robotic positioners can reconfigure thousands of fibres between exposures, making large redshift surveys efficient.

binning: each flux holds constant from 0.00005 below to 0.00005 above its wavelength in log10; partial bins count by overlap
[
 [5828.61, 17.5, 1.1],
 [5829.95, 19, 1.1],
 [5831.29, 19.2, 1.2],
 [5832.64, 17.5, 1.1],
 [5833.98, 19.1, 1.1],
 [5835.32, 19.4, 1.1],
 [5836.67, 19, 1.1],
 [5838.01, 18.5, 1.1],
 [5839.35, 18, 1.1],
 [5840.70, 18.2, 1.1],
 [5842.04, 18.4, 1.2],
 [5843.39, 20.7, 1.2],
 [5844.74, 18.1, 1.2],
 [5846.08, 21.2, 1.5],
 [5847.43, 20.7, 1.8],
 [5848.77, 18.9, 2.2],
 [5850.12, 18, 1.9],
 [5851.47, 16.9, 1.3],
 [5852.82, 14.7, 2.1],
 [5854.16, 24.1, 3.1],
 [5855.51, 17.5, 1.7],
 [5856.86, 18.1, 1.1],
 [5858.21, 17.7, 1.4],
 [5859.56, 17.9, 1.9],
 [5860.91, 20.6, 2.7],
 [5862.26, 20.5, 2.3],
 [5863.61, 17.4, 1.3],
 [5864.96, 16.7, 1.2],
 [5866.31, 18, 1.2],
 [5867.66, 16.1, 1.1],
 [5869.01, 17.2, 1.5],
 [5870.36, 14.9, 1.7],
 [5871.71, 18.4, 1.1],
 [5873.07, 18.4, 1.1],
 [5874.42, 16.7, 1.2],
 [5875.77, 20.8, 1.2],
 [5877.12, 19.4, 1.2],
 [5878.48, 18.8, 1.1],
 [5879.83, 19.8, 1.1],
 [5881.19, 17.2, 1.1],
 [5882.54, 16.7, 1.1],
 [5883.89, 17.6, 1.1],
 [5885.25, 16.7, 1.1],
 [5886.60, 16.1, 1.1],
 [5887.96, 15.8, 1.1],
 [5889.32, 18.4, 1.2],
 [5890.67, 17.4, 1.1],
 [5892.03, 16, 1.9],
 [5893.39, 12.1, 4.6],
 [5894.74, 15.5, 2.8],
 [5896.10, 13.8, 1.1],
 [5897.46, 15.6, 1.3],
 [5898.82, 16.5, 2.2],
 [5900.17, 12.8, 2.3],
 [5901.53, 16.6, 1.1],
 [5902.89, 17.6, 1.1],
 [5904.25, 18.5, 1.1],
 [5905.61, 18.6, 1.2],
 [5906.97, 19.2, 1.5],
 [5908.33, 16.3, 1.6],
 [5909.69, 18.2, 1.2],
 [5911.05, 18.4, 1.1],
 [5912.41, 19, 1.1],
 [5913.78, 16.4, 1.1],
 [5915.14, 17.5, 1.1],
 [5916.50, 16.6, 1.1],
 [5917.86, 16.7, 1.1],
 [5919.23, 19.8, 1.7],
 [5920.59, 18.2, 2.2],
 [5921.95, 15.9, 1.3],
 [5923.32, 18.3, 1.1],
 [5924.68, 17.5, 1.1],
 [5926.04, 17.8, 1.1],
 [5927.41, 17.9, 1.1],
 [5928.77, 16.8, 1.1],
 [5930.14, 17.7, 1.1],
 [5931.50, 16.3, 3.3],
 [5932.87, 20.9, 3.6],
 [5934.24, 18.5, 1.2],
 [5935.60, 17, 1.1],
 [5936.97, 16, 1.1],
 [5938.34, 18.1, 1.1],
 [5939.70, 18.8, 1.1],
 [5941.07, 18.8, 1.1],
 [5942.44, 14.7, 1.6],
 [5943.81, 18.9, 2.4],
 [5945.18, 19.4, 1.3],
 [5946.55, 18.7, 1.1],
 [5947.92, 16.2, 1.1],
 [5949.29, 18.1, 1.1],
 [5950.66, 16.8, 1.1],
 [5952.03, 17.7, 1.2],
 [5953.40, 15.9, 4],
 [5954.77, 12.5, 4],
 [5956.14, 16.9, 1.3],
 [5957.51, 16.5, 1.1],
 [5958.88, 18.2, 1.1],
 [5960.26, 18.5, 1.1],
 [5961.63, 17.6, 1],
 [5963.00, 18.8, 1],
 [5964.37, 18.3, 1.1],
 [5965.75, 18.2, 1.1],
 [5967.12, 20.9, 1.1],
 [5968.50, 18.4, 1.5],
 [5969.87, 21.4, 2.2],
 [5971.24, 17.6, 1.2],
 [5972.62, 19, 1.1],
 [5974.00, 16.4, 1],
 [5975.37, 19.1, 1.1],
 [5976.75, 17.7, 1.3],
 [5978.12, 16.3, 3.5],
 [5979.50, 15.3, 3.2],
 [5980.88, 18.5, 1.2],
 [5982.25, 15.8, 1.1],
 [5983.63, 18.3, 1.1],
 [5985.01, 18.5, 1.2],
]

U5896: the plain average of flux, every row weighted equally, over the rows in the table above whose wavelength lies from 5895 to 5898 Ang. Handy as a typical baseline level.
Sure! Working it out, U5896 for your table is 14.7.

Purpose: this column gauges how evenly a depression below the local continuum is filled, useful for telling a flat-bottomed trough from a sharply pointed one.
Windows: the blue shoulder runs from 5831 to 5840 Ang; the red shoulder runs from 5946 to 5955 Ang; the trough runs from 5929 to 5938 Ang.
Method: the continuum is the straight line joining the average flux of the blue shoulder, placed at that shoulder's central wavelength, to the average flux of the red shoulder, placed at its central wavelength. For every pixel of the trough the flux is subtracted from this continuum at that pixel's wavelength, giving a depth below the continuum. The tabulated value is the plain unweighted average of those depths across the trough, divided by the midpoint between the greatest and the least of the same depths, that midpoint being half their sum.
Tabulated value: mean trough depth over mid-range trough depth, 0.5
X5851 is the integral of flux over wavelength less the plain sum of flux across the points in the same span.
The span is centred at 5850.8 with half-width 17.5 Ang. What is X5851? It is 168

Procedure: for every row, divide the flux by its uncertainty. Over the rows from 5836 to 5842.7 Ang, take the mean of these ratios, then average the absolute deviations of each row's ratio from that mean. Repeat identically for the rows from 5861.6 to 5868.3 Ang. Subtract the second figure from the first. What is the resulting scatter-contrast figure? -1.2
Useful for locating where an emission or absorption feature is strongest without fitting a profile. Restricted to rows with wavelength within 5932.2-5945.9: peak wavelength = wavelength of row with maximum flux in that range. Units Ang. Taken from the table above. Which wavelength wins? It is 5932.87 Ang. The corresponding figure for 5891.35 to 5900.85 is 5898.82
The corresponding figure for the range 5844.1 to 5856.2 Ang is 5854.16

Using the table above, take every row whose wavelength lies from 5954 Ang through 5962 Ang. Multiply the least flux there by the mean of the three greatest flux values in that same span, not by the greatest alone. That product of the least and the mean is 226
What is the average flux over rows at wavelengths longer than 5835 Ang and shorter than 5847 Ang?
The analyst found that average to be 19.1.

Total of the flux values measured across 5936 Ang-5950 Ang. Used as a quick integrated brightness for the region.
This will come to 178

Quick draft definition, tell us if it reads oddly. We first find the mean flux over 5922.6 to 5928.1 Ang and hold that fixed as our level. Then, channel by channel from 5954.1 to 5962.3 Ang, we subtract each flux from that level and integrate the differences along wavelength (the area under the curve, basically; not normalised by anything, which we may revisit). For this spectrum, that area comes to 10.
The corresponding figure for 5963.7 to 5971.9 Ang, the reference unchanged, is -10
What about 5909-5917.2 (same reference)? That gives 2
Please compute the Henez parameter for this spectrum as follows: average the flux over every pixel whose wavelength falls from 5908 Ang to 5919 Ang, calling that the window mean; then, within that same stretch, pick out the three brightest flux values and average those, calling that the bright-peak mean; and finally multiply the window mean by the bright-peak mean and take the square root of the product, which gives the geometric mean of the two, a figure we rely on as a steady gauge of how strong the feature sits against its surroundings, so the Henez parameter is 18.0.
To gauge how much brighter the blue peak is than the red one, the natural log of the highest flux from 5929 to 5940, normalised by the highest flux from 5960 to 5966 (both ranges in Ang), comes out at 0.11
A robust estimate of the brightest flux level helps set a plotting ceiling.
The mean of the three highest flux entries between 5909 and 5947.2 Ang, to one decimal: 20.0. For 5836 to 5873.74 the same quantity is 22.0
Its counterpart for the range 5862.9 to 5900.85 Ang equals 20.0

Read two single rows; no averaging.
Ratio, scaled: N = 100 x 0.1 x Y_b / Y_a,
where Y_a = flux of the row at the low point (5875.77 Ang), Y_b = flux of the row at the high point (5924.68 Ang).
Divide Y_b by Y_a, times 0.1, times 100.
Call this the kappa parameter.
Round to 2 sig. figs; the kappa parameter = 8.4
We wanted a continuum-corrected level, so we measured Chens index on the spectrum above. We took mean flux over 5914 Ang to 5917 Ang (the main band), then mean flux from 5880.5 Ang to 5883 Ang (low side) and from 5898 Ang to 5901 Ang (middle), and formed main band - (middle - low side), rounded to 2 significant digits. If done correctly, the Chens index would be 19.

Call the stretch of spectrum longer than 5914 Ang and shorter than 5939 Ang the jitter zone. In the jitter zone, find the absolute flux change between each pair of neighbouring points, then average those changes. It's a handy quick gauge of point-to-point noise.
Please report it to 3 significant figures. 1.56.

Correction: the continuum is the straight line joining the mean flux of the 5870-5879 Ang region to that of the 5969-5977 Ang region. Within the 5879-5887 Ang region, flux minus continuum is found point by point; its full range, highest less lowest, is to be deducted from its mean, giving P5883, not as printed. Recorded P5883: -4.6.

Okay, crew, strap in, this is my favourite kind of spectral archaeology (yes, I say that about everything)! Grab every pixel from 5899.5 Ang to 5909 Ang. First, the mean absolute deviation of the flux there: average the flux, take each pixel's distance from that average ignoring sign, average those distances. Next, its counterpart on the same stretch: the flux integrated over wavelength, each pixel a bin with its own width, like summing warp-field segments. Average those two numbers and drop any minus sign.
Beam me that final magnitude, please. 82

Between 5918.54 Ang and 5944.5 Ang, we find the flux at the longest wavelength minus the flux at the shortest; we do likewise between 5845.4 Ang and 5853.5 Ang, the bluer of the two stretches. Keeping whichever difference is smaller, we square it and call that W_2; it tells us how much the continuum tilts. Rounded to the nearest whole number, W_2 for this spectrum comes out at 42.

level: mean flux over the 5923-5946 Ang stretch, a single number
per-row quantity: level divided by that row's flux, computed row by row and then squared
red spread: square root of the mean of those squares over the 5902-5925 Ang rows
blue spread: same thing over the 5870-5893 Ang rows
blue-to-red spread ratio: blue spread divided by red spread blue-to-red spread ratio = 1.02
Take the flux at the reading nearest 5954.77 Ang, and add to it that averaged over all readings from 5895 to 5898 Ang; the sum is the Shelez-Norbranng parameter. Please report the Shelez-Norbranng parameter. 27.2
